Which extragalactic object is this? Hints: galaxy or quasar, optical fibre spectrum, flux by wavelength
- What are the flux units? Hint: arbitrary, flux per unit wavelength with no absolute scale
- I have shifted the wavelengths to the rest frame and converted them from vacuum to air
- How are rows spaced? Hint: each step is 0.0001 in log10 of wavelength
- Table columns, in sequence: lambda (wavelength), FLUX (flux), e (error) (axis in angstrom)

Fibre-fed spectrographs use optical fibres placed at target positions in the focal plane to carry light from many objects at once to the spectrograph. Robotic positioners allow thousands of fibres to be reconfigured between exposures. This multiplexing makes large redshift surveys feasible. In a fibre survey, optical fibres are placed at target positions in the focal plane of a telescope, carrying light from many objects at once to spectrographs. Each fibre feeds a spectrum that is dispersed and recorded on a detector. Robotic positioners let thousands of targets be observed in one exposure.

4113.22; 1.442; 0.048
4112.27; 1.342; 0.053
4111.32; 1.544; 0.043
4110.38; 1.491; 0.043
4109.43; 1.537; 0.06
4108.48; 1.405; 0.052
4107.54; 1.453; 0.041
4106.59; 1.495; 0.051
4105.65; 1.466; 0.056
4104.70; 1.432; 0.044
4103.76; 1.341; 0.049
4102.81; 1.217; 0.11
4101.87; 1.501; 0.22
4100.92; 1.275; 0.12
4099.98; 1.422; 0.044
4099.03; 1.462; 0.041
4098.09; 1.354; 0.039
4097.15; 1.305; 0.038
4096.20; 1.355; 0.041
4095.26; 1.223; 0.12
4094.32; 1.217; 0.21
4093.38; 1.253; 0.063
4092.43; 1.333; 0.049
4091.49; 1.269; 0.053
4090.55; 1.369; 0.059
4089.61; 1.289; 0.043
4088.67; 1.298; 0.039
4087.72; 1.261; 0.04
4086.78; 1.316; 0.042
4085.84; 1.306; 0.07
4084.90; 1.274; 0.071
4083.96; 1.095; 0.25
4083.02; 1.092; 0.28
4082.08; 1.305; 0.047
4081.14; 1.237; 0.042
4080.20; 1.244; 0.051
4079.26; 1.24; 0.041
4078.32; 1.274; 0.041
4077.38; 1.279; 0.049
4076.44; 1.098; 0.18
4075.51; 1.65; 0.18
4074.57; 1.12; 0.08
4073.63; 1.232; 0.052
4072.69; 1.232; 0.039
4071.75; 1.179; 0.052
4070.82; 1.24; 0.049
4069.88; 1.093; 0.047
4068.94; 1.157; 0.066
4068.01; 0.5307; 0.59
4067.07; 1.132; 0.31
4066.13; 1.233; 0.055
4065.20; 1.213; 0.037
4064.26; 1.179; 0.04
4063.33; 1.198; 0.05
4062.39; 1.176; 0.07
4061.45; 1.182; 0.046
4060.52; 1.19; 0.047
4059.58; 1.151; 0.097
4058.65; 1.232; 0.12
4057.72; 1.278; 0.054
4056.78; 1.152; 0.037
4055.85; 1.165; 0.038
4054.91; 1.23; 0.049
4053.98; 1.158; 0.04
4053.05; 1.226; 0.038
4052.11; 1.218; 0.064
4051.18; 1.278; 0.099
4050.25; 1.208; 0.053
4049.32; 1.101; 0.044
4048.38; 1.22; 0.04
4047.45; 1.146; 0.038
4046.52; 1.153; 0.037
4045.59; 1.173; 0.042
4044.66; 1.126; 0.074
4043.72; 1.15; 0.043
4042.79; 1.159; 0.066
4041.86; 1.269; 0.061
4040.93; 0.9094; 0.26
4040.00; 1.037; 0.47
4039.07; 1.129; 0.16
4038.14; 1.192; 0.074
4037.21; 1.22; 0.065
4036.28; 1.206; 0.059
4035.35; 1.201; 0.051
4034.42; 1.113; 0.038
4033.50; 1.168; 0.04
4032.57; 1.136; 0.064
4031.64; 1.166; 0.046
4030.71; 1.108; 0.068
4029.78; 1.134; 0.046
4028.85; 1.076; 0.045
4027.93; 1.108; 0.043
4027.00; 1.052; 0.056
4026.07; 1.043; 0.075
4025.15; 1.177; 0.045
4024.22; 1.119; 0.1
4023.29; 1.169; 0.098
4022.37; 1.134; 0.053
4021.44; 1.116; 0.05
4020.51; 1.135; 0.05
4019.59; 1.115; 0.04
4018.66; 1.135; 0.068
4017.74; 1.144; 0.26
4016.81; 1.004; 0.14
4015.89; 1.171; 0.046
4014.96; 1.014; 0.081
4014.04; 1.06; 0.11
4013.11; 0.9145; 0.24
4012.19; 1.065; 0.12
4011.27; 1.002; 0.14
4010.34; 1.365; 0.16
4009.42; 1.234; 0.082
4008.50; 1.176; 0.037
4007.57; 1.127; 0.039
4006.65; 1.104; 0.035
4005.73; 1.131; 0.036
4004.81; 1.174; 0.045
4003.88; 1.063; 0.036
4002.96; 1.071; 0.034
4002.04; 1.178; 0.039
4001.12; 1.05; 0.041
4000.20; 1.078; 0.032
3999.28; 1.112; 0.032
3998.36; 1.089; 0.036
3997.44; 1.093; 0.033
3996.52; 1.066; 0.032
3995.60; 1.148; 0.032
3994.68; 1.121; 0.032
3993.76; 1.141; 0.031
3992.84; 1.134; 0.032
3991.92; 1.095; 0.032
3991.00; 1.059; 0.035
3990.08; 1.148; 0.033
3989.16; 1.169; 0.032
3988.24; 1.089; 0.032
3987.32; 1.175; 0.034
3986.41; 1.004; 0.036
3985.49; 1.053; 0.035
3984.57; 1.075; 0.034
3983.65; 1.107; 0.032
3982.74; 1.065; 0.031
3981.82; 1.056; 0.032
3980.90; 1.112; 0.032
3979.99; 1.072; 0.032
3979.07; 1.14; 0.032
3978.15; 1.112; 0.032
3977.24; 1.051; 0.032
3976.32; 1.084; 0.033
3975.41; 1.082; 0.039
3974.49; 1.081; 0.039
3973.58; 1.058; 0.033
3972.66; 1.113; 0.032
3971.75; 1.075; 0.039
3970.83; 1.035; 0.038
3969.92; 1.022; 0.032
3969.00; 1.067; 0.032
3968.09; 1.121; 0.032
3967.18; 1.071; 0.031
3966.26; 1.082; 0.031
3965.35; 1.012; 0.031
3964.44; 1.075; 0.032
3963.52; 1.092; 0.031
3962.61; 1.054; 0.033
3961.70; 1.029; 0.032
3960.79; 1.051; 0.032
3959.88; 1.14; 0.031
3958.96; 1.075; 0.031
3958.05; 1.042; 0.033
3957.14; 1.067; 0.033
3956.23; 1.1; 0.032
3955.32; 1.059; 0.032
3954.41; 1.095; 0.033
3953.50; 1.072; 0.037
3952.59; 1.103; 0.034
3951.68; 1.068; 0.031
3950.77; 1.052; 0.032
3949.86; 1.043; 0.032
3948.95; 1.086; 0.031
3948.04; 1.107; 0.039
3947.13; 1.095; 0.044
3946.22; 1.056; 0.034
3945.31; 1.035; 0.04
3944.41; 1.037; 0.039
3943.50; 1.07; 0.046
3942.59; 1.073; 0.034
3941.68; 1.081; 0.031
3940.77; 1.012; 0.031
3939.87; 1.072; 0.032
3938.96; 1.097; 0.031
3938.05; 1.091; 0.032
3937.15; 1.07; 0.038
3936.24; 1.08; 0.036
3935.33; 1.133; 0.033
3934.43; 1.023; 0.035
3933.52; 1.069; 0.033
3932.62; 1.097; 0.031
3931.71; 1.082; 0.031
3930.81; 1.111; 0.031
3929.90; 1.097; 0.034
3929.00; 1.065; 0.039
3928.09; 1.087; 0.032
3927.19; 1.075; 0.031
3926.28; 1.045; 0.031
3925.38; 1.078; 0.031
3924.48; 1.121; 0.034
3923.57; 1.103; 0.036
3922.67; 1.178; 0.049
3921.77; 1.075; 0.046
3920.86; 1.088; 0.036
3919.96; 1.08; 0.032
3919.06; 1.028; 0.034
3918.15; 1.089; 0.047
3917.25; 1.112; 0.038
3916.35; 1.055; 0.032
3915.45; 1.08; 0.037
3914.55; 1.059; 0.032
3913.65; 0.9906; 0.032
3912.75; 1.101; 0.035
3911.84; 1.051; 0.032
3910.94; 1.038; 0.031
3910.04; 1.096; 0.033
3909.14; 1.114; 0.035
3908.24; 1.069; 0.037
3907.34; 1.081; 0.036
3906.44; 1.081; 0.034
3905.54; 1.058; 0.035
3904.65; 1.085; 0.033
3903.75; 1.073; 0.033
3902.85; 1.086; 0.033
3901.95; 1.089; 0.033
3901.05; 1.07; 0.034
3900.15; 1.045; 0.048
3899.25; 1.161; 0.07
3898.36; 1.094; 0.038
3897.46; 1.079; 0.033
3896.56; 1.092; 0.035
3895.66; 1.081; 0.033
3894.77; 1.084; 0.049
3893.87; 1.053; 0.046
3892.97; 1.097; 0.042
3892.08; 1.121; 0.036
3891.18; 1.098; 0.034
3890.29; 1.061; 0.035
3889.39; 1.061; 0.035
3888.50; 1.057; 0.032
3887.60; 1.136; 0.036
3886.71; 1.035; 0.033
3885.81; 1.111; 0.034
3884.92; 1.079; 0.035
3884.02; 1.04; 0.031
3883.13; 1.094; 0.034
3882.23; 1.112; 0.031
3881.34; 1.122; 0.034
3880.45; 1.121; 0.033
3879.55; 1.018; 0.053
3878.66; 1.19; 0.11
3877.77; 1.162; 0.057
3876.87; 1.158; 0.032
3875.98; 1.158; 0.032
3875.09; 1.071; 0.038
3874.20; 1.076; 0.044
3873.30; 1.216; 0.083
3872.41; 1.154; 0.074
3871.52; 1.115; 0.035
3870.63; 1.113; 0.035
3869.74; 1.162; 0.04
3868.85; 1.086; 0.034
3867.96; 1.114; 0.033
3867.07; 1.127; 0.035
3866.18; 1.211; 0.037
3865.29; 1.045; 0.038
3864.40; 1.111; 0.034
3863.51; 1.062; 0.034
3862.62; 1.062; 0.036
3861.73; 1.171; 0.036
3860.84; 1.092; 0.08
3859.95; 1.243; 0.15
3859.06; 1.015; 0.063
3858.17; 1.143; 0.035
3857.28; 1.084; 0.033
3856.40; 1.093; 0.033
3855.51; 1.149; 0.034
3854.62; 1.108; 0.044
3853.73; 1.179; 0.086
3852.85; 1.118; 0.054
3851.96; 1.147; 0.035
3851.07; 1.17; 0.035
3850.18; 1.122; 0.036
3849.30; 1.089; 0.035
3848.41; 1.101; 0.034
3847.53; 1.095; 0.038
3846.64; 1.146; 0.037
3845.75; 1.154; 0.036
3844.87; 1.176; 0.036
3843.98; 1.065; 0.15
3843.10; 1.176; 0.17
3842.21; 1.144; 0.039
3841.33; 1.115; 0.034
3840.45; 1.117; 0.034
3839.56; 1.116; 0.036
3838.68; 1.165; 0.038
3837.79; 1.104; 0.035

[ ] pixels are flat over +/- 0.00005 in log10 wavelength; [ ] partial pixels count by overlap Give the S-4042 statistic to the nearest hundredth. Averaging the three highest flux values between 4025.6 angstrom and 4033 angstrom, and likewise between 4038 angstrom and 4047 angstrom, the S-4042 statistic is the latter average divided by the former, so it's 1.06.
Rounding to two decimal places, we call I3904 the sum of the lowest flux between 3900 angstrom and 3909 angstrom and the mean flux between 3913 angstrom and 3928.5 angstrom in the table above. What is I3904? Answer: 2.12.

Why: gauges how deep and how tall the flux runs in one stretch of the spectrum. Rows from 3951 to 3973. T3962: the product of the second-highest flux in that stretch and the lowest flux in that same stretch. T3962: 1.13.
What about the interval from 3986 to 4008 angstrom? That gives 1.18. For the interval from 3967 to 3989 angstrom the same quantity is 1.14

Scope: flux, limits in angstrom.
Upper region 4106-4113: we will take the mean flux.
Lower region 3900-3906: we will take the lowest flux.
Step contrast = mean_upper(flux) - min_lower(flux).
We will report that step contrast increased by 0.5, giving 0.92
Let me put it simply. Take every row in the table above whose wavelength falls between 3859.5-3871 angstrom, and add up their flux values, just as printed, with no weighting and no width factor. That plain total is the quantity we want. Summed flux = 14.6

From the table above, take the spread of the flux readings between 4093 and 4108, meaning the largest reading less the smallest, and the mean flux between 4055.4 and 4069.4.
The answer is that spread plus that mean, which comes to 1.43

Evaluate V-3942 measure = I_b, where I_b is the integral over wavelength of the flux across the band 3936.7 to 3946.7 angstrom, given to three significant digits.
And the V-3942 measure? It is 10.6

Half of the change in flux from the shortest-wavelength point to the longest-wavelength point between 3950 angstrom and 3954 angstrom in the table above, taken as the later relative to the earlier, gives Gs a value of 0.010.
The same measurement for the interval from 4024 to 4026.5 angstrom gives -0.038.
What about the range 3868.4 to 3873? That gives 0.034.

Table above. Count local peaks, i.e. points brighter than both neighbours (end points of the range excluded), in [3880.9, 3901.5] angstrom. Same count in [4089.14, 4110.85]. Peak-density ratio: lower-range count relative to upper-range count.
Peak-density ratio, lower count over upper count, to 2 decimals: 0.86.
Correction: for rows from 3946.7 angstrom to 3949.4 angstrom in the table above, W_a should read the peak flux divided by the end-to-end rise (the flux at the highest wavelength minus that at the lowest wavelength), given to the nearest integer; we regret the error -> -123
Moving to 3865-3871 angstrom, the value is 18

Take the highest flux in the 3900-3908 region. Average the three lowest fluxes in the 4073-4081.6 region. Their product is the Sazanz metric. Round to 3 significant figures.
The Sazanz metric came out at 1.25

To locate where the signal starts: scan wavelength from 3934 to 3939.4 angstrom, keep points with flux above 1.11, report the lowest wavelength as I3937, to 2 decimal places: 3935.33 angstrom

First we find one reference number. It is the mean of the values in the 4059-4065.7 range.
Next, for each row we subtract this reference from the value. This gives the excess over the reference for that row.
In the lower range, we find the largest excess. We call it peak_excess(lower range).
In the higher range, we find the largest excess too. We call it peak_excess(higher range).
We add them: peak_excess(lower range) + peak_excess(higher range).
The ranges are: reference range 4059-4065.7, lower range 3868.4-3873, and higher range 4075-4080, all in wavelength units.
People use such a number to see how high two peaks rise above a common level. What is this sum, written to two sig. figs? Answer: 0.44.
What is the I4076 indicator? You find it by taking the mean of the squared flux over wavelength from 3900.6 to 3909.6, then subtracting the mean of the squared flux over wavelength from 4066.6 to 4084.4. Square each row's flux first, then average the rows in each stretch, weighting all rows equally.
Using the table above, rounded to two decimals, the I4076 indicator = -0.26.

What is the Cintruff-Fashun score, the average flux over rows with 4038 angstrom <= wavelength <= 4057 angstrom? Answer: 1.16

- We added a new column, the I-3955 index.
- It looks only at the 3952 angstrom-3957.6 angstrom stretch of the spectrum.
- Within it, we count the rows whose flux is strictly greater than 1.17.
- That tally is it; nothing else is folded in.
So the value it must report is 0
